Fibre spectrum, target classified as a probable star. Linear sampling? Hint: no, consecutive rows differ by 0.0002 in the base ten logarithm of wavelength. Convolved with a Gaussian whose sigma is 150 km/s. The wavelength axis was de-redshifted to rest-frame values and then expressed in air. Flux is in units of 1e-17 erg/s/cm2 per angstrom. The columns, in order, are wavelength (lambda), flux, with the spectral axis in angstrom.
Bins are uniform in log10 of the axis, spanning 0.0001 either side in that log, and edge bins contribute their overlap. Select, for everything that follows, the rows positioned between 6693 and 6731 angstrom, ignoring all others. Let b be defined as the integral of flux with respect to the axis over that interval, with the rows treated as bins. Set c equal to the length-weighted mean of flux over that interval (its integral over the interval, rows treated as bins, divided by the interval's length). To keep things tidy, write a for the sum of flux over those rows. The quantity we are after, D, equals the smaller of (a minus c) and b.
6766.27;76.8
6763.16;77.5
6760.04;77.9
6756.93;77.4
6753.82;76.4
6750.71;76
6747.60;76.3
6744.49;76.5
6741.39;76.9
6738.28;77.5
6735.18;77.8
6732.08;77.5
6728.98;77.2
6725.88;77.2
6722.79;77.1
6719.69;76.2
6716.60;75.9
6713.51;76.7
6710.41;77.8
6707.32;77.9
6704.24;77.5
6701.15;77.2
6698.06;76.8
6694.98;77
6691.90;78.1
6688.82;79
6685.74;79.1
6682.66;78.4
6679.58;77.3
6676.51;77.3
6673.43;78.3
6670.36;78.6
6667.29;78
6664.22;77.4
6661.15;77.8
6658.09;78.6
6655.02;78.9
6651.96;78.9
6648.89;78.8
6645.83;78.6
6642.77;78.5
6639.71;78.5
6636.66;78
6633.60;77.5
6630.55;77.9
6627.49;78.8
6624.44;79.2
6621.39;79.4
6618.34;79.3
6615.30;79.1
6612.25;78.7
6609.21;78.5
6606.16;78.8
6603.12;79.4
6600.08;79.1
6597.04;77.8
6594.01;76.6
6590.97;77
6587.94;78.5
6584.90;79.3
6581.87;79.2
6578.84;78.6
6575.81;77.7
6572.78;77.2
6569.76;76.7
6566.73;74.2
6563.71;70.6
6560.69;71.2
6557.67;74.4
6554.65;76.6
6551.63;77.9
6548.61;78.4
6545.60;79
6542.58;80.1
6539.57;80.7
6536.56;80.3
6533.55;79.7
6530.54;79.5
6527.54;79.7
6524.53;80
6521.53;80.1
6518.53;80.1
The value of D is 847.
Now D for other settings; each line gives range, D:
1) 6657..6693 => 860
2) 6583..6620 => 864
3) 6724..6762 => 848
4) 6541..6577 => 838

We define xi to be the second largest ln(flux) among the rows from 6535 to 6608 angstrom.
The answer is 4.39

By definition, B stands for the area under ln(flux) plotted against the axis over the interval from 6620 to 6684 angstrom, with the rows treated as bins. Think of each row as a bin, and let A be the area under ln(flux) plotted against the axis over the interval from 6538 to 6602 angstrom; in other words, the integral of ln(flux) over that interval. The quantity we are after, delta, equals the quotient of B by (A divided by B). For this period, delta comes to 280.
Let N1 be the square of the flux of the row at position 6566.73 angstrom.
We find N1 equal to 5506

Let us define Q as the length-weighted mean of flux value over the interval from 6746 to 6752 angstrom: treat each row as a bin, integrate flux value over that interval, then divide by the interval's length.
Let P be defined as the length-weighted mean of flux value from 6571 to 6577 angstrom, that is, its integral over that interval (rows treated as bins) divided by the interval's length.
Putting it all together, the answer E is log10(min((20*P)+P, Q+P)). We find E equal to 2.19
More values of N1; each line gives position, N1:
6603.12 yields 6304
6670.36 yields 6178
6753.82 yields 5837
